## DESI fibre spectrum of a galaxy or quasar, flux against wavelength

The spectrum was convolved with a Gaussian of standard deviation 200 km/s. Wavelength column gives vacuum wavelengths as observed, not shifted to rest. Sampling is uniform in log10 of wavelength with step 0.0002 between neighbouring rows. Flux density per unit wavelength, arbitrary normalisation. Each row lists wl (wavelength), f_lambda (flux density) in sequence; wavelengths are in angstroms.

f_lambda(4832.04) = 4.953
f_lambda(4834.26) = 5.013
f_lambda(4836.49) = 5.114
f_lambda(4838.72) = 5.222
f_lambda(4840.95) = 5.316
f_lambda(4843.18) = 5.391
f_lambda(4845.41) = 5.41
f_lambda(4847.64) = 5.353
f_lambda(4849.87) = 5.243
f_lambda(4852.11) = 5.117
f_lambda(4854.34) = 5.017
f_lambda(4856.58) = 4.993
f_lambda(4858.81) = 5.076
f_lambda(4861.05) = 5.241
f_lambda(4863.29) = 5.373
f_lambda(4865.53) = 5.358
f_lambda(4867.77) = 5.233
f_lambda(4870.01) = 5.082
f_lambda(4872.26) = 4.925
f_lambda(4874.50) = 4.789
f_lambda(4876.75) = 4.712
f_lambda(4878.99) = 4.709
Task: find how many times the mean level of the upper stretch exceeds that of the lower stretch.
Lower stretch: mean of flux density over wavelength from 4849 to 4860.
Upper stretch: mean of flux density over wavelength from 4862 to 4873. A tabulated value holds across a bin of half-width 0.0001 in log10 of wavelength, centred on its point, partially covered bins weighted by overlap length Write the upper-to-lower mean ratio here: 1.02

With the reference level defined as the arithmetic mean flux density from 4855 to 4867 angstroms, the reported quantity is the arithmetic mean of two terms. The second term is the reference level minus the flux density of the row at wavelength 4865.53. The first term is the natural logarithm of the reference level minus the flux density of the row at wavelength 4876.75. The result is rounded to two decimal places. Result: -0.43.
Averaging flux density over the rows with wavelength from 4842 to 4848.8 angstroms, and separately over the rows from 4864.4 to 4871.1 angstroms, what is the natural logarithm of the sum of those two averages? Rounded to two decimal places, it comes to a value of 2.36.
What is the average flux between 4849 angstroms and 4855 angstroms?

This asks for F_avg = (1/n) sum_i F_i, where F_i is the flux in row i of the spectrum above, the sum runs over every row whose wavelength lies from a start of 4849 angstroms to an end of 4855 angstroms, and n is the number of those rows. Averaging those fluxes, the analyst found 5.13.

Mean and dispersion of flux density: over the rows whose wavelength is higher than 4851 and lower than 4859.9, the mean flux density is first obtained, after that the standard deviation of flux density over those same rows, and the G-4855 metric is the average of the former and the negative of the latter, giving 2.50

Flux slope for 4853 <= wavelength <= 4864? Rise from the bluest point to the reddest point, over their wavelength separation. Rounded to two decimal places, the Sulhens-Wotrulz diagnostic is 0.04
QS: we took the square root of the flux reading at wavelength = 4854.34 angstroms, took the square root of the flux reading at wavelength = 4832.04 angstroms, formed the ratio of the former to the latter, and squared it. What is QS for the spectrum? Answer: 1.01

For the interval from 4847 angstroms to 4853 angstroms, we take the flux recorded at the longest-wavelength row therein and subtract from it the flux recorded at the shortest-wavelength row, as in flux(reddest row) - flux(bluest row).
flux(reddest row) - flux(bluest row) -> -0.2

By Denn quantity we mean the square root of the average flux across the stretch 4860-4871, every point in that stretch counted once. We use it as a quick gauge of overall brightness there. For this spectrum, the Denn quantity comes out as 2.29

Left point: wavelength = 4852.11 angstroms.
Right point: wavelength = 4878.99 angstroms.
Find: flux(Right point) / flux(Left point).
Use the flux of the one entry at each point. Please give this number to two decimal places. 0.92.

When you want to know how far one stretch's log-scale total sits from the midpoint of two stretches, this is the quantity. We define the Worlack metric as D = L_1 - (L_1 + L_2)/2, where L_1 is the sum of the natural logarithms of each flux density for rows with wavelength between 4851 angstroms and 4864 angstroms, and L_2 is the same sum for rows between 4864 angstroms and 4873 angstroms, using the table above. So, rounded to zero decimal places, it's 2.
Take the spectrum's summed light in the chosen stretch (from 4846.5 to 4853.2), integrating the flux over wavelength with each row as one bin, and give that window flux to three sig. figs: 35.1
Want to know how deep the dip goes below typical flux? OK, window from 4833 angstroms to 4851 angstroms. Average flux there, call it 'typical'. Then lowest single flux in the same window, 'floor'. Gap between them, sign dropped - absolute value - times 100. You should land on 24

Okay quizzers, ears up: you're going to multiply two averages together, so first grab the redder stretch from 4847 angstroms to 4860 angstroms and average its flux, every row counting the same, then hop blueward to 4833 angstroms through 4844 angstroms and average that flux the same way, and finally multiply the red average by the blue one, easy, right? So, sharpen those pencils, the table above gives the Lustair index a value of 26.7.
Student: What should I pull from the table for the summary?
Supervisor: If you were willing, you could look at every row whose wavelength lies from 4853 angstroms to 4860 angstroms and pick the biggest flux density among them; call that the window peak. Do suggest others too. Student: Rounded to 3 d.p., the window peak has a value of 5.076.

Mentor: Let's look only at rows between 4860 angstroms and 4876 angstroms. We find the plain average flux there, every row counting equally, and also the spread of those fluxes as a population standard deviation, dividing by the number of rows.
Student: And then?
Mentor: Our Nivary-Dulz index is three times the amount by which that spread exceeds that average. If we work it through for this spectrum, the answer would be -14.8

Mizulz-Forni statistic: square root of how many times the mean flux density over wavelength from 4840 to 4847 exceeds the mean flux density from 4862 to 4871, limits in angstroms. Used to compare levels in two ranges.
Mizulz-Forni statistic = 1.010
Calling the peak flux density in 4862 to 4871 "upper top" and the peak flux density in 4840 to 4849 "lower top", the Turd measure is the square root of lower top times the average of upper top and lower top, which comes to 5.40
